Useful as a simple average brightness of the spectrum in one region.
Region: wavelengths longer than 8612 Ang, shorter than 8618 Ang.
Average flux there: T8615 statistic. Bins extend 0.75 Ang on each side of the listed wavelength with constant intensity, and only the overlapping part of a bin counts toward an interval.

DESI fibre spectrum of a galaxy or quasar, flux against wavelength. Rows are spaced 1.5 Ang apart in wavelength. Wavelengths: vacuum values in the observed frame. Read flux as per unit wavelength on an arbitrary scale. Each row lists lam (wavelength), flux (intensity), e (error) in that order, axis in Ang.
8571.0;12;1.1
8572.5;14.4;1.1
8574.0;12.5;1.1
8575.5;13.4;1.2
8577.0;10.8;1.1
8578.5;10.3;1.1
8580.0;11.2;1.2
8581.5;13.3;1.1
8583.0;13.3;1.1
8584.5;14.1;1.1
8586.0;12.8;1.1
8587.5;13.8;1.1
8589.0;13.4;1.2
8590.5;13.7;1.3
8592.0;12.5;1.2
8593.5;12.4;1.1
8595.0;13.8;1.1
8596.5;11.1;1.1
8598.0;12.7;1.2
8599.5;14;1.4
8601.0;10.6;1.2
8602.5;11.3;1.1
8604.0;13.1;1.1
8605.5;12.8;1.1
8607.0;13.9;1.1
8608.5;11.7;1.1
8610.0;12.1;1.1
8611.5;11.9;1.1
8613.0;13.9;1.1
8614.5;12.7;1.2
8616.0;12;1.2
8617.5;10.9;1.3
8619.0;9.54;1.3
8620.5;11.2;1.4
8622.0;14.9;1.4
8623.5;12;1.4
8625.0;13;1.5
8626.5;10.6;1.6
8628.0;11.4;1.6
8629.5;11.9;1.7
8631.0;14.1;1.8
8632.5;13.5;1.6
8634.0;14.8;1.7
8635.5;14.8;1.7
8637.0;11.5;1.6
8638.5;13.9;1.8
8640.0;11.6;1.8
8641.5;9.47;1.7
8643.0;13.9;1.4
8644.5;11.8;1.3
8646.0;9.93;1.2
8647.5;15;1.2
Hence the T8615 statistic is 12.4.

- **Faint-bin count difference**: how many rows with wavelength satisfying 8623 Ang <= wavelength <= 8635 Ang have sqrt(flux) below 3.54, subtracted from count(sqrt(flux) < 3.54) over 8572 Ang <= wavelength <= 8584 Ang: 0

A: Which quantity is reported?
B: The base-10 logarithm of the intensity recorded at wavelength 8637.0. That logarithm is 1.061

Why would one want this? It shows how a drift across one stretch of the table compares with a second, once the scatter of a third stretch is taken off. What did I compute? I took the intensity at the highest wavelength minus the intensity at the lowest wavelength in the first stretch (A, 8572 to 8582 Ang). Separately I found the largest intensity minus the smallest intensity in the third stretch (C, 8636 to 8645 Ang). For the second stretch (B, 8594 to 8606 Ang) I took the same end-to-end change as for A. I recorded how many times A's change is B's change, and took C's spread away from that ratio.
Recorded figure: -3.3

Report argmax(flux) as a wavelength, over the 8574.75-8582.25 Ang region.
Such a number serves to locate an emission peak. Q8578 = 8575.5 Ang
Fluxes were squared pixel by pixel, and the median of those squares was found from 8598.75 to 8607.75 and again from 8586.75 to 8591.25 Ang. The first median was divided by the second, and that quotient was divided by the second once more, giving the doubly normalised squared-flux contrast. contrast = 0.0048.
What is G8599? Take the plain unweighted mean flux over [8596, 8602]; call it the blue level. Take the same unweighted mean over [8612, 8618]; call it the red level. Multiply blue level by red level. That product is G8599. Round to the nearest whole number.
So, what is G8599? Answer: 150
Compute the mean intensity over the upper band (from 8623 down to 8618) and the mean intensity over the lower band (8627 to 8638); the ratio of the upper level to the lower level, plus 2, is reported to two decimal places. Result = 2.90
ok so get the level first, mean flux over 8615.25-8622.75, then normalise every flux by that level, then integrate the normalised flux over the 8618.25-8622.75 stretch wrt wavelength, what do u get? 4.6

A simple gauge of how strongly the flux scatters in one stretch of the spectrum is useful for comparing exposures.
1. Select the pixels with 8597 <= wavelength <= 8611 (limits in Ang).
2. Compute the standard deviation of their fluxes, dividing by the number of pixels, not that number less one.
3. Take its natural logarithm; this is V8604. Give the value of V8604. 0.08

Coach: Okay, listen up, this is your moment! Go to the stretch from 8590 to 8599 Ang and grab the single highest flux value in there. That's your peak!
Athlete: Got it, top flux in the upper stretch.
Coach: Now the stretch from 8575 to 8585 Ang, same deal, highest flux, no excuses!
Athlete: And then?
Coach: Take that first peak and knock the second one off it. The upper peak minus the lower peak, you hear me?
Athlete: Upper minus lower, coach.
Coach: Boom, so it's -0.3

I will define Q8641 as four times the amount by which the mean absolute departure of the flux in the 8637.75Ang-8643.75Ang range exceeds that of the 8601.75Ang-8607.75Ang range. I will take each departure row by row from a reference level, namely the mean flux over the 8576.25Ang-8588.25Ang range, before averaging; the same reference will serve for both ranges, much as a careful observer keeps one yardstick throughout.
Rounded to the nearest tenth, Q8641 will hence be 3.1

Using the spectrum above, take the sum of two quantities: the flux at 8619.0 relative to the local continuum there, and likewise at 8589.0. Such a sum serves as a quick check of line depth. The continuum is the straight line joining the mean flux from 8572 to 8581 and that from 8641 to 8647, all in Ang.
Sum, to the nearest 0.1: 1.9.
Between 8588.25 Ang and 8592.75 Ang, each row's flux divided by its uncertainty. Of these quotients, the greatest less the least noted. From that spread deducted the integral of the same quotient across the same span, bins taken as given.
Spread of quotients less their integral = -47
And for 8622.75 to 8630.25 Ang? -55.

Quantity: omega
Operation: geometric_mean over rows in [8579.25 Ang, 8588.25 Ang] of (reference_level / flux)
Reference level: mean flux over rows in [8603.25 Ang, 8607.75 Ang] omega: 1.02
